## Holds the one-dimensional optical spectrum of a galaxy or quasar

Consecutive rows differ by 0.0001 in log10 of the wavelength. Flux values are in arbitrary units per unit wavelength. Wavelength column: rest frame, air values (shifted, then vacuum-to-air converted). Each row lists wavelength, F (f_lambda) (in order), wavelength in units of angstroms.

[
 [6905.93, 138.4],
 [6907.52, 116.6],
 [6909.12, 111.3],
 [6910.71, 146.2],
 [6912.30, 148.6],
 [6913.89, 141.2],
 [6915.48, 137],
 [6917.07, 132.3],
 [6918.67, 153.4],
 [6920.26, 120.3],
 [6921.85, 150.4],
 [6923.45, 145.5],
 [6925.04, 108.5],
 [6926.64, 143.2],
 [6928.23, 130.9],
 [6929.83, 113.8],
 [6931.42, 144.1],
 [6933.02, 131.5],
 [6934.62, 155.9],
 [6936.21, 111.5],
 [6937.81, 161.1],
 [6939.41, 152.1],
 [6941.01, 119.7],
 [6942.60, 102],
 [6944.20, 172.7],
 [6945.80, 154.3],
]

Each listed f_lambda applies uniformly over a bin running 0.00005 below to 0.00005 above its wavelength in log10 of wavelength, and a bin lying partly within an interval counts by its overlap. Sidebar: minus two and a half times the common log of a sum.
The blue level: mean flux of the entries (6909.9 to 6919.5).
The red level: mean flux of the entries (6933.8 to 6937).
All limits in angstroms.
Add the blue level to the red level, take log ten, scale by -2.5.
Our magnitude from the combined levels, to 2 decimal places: -6.11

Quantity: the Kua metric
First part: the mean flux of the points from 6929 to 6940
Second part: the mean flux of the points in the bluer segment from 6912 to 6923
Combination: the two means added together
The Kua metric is 279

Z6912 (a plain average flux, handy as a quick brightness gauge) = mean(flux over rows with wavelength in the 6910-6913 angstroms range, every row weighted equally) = 147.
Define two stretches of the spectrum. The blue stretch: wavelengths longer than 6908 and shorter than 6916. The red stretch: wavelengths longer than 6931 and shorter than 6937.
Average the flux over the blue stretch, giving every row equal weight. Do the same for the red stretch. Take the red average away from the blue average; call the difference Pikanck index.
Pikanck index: 1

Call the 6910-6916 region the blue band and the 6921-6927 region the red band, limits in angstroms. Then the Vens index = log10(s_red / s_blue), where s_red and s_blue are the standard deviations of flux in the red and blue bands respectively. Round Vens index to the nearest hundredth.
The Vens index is 0.57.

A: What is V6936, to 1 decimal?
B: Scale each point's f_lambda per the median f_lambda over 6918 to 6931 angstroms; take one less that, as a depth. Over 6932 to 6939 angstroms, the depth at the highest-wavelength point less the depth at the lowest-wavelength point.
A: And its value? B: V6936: -0.2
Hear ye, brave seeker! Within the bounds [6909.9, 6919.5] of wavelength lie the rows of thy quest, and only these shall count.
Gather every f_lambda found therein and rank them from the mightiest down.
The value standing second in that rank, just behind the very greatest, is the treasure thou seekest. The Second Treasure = 148.6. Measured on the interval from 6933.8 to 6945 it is 161.1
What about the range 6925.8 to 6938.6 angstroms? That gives 155.9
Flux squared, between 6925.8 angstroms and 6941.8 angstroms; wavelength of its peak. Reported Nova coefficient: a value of 6937.81 angstroms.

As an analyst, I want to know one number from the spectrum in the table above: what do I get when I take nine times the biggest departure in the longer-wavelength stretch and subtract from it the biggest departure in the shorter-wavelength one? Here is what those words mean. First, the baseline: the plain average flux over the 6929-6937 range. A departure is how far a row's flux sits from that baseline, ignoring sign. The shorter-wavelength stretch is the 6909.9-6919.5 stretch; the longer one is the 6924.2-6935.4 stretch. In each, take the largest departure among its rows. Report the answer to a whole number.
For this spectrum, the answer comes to 199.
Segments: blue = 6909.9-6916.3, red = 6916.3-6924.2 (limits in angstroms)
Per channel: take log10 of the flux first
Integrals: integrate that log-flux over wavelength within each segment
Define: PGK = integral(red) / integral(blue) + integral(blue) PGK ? 15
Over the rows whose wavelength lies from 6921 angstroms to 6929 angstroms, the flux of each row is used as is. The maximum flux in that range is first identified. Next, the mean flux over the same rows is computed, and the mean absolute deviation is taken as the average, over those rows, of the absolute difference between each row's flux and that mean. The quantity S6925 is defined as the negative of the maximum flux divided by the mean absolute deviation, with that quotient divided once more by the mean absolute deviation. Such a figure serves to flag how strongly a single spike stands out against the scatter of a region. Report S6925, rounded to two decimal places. -0.92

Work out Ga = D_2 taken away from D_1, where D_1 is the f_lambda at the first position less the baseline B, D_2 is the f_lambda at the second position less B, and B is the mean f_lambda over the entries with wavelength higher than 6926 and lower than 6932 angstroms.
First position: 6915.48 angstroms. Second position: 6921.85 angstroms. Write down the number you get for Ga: -13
